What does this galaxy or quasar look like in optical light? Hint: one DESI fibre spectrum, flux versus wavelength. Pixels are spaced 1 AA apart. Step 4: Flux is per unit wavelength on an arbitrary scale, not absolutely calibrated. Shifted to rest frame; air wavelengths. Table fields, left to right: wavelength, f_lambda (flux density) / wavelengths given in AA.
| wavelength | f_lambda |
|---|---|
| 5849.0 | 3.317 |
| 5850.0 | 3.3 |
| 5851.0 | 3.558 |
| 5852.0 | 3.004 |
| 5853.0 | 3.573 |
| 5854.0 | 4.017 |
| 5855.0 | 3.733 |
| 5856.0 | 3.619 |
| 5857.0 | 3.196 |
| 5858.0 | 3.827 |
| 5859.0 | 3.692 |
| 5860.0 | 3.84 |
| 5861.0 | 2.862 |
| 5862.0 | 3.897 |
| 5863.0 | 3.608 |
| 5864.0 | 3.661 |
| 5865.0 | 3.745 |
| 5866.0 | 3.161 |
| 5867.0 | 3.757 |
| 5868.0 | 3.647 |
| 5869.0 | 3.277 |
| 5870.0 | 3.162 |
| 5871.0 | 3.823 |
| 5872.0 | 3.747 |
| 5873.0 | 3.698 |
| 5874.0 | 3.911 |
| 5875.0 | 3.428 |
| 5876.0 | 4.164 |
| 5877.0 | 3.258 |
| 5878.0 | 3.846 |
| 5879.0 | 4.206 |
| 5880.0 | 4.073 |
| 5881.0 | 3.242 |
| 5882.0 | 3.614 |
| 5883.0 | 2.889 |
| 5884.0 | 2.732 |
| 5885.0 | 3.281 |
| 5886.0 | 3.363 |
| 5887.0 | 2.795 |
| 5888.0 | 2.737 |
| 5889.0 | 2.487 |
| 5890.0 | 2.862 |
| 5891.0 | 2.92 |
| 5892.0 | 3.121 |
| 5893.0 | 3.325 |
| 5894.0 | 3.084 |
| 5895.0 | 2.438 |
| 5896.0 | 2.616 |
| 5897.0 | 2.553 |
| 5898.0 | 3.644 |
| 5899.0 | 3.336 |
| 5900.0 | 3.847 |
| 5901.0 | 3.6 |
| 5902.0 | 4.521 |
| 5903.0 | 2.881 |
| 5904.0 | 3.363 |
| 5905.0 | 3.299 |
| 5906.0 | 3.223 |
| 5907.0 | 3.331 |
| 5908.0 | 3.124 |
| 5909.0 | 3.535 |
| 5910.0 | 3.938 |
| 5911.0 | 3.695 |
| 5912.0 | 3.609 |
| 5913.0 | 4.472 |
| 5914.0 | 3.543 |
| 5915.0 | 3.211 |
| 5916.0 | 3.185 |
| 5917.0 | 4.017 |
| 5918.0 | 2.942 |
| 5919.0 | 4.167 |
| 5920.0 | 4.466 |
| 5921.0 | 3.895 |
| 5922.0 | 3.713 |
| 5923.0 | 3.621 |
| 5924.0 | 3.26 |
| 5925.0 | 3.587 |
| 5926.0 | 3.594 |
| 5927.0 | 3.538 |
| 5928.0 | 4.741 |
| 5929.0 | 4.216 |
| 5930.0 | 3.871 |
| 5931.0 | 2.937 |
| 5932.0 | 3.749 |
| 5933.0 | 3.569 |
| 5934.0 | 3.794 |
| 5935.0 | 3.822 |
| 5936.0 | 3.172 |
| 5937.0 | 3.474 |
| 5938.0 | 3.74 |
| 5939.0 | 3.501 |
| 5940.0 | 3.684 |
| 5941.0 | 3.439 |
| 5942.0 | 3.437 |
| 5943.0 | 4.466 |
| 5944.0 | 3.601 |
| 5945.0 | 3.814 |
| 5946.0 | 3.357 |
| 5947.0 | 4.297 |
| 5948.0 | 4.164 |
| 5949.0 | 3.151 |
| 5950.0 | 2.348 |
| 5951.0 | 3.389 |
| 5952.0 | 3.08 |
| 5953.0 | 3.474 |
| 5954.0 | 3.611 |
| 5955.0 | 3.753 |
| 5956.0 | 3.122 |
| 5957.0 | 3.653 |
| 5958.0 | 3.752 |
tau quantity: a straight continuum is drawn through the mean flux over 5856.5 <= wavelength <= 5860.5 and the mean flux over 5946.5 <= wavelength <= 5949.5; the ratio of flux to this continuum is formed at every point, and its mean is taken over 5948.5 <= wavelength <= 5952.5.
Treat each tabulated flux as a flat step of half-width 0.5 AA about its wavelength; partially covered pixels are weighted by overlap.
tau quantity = 0.77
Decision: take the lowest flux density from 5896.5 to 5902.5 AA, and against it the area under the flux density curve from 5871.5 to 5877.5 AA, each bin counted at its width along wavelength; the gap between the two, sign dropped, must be 19.7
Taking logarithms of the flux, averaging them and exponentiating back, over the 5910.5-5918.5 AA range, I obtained 3.56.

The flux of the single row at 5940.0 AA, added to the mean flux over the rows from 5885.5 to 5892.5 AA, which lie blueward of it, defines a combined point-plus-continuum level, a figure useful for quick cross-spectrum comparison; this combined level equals 6.58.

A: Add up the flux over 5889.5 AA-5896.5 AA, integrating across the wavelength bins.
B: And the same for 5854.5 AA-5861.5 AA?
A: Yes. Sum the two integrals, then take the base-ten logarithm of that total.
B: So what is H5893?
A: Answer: 1.65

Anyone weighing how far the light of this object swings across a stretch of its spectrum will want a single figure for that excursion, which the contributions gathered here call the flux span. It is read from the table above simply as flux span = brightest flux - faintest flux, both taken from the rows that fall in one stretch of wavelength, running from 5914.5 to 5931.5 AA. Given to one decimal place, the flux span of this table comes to 1.8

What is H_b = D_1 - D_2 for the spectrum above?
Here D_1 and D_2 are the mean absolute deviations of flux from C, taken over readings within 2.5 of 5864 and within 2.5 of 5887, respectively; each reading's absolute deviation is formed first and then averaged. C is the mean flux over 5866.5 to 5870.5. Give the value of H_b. -0.25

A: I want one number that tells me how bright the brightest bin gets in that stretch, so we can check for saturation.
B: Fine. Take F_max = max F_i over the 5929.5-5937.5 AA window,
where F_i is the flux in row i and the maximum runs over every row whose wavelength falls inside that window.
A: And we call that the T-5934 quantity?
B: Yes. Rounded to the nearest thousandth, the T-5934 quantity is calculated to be 3.871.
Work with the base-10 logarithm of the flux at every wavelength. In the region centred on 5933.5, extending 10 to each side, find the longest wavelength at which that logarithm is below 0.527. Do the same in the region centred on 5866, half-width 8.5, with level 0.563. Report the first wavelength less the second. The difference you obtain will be 66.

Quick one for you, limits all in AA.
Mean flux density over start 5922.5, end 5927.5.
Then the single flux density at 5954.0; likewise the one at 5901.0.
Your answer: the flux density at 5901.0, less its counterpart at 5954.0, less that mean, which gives -3.5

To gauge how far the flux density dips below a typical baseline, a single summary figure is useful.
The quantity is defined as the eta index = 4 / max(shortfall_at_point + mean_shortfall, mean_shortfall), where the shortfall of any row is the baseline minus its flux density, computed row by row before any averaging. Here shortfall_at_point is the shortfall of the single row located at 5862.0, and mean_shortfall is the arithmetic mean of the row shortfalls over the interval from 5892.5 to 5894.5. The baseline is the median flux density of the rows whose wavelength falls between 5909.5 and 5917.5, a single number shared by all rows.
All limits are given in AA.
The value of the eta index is 8.9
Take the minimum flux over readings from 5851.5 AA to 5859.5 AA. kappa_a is 3.004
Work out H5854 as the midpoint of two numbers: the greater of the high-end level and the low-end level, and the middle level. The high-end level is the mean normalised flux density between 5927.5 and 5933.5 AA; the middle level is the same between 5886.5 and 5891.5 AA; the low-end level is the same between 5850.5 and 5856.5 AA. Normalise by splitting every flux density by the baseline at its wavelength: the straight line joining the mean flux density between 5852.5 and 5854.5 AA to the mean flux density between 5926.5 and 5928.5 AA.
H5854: 0.82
